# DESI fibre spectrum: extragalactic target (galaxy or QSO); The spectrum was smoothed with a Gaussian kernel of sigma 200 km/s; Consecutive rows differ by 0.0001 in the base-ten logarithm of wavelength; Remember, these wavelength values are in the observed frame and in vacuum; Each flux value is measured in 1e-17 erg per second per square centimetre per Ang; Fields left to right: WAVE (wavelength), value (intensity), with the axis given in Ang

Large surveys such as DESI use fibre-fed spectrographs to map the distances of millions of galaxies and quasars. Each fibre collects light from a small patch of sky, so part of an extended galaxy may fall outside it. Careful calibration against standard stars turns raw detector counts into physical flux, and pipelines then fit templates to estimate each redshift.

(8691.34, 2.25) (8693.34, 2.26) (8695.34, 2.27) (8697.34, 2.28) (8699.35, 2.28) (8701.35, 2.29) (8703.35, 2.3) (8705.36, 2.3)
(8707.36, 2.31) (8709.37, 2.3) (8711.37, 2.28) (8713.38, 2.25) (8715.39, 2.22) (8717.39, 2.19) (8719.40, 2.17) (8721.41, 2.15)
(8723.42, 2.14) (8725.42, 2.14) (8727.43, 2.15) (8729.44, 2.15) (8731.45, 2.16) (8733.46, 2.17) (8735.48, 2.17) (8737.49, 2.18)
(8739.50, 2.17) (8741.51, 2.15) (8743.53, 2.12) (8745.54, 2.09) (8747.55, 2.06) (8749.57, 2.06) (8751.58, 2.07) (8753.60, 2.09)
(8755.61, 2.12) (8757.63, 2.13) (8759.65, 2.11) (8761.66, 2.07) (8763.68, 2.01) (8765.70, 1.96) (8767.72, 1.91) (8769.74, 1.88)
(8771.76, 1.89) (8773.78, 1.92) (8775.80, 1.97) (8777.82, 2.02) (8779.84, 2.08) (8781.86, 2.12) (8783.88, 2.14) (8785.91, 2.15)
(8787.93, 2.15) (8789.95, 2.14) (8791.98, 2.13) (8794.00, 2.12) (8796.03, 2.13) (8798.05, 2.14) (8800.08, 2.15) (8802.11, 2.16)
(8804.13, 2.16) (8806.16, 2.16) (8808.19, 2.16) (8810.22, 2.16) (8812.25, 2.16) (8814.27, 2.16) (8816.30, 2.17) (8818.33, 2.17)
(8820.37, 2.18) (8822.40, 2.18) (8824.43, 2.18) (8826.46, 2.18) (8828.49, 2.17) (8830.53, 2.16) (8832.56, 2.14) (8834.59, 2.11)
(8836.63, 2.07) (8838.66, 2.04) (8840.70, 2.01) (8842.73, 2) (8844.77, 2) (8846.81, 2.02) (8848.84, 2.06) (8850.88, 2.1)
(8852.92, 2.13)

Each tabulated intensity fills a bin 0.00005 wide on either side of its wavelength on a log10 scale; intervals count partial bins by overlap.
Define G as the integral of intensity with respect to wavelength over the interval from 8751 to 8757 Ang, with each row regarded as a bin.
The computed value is 12.6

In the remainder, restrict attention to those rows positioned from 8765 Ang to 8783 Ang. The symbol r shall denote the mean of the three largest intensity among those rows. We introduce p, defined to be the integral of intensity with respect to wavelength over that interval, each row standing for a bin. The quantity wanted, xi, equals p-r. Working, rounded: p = 35.5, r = 2.073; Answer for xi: 33.5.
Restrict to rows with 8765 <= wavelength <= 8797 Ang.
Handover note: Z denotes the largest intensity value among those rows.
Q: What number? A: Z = 2.15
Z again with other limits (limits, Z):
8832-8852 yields 2.14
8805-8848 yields 2.18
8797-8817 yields 2.17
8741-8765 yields 2.15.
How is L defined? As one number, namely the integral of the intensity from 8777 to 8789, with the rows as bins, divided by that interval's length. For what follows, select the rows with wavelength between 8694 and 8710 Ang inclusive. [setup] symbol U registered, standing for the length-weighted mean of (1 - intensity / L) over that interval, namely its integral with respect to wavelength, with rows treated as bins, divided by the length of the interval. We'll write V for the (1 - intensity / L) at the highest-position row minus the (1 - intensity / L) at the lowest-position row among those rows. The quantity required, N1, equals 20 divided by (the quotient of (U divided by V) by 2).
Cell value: 7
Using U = -0.08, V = -0.014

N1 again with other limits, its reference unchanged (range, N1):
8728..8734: 17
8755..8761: -88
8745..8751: 27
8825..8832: -14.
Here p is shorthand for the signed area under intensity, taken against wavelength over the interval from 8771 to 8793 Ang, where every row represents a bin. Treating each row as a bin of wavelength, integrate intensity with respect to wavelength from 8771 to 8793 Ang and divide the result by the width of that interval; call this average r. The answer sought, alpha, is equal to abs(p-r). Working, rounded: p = 45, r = 2.07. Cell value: 43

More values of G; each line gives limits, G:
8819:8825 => 13.1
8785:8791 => 12.9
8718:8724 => 12.9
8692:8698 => 13.6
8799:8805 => 12.9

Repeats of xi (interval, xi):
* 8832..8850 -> 34.8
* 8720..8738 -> 36.6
